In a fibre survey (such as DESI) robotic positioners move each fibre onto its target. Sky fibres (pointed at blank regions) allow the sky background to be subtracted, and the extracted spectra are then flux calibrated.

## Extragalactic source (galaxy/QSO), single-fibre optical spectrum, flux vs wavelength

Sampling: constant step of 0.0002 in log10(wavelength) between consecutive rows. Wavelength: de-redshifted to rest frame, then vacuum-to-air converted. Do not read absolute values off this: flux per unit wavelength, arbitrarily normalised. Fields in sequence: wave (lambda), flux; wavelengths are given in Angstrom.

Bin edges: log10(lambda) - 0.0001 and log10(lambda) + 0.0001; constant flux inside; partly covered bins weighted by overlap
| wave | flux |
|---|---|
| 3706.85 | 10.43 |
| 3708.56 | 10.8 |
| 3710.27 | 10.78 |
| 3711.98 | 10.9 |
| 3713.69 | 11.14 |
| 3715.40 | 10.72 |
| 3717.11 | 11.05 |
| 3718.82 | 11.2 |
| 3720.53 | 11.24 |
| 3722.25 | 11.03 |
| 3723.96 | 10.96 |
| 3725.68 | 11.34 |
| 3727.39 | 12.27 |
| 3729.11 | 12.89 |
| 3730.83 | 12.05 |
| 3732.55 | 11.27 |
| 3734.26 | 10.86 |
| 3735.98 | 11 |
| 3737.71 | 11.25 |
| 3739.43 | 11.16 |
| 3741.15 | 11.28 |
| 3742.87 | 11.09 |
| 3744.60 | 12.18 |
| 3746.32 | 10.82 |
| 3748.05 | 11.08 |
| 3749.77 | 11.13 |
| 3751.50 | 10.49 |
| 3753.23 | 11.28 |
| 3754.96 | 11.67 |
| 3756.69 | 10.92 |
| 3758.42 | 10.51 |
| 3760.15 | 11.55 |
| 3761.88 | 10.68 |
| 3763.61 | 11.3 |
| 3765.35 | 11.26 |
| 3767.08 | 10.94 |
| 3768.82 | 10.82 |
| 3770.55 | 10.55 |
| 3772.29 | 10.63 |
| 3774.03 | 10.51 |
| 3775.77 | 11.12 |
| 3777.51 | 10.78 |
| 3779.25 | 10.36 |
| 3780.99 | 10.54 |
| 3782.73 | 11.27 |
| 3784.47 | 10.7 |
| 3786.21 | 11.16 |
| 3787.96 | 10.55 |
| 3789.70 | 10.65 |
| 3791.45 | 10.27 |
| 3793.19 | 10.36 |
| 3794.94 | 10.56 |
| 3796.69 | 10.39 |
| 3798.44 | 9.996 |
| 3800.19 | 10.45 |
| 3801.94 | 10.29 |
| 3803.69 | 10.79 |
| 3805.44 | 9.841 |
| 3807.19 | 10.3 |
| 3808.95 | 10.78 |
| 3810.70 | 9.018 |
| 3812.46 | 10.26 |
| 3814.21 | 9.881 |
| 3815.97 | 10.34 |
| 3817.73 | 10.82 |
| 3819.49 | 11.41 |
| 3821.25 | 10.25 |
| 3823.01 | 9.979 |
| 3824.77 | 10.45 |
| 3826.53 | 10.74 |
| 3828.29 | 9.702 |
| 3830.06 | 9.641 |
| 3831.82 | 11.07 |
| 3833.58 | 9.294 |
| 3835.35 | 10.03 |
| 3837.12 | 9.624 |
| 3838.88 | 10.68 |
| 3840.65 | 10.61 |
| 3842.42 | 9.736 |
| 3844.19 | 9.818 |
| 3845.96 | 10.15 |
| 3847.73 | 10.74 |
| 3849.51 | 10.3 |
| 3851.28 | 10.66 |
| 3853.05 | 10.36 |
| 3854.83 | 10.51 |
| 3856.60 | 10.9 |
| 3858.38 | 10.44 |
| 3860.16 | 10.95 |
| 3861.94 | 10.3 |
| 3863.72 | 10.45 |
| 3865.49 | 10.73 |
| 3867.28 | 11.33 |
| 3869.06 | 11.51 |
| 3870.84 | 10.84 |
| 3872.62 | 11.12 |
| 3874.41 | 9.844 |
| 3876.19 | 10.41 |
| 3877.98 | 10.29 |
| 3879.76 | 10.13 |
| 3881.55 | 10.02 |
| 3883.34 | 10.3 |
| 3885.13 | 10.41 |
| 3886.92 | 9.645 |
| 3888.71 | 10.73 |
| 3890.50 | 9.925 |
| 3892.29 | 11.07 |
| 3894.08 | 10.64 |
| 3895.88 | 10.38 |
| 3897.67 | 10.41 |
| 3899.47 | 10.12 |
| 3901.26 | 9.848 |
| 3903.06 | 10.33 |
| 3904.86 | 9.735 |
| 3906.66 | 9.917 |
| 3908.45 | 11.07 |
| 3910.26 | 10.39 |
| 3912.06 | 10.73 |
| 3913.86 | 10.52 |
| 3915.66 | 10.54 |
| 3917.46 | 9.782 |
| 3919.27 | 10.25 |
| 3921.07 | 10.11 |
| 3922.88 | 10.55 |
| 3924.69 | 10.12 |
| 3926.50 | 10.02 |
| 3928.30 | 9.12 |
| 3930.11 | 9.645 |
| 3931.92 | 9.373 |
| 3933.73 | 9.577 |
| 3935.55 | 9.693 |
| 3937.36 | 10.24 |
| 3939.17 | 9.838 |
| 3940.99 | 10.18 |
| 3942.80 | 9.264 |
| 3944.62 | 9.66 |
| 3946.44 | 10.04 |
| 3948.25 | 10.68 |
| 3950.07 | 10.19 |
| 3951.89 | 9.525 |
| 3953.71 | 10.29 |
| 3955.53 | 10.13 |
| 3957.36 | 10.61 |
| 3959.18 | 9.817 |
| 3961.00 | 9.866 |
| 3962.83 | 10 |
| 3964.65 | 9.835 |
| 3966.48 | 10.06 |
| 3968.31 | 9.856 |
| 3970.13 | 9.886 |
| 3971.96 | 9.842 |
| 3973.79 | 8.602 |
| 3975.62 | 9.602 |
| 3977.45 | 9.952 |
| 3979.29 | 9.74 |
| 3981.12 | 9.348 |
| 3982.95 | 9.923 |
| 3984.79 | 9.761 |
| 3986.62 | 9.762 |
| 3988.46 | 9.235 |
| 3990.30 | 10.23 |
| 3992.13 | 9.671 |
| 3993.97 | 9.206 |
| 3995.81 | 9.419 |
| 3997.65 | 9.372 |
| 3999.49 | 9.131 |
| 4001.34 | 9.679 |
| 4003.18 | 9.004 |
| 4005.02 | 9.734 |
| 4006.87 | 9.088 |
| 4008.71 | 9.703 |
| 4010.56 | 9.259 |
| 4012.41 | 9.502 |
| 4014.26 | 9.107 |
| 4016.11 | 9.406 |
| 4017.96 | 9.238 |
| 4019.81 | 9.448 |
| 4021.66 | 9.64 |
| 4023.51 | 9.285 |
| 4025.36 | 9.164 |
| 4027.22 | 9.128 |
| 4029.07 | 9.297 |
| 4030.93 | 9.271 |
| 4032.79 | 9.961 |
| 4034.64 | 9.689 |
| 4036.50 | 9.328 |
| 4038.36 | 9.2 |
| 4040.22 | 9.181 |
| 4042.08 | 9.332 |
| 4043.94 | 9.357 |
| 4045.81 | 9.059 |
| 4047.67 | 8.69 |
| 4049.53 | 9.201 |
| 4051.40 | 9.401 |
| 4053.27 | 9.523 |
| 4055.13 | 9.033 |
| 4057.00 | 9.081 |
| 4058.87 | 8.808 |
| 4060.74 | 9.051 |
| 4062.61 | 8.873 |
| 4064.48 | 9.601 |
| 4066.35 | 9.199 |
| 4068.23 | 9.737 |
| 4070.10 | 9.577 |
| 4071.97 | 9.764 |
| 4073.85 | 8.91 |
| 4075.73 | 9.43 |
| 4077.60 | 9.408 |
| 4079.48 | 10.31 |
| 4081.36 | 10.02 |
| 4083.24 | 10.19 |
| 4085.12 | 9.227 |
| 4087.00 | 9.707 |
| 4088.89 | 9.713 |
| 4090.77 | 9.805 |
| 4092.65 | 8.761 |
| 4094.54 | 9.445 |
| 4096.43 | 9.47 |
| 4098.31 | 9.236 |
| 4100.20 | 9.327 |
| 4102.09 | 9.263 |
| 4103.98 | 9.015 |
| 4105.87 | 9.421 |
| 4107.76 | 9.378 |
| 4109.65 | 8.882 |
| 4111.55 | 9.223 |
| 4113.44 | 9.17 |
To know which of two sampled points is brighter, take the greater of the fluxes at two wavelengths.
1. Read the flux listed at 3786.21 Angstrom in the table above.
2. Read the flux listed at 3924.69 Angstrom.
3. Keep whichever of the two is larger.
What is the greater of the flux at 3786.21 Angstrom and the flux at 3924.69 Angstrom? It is 11.2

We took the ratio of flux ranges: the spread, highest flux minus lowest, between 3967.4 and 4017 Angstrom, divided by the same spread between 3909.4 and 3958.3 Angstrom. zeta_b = 1.01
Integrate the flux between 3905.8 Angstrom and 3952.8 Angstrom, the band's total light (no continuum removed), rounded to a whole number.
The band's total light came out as 472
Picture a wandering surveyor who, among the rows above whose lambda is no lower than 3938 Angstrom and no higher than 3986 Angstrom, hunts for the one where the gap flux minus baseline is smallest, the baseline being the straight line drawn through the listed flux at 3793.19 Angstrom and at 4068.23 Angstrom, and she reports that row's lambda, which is 3973.79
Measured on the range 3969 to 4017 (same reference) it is 3973.79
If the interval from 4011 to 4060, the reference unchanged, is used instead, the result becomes 4047.67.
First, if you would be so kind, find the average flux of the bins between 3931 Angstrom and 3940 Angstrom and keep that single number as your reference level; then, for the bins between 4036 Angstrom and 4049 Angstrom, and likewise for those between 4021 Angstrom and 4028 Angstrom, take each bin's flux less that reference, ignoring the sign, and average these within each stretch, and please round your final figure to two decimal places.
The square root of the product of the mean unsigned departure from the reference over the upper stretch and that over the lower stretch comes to 0.51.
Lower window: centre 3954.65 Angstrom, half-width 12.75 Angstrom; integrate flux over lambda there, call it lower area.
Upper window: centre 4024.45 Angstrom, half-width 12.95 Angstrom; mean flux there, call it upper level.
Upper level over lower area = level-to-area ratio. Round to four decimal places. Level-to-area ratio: 0.0368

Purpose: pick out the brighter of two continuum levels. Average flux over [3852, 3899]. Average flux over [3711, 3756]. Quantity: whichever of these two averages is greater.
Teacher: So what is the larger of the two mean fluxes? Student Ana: 11.3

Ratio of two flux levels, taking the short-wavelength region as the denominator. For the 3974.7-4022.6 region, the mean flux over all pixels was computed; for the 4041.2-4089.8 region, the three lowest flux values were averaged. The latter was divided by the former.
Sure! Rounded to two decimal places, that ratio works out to 0.92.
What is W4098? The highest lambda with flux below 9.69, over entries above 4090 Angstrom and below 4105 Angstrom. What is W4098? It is 4103.98 Angstrom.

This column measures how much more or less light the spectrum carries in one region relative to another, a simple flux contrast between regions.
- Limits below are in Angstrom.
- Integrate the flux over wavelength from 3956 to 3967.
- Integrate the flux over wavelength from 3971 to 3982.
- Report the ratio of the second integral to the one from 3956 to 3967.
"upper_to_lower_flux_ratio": 0.95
